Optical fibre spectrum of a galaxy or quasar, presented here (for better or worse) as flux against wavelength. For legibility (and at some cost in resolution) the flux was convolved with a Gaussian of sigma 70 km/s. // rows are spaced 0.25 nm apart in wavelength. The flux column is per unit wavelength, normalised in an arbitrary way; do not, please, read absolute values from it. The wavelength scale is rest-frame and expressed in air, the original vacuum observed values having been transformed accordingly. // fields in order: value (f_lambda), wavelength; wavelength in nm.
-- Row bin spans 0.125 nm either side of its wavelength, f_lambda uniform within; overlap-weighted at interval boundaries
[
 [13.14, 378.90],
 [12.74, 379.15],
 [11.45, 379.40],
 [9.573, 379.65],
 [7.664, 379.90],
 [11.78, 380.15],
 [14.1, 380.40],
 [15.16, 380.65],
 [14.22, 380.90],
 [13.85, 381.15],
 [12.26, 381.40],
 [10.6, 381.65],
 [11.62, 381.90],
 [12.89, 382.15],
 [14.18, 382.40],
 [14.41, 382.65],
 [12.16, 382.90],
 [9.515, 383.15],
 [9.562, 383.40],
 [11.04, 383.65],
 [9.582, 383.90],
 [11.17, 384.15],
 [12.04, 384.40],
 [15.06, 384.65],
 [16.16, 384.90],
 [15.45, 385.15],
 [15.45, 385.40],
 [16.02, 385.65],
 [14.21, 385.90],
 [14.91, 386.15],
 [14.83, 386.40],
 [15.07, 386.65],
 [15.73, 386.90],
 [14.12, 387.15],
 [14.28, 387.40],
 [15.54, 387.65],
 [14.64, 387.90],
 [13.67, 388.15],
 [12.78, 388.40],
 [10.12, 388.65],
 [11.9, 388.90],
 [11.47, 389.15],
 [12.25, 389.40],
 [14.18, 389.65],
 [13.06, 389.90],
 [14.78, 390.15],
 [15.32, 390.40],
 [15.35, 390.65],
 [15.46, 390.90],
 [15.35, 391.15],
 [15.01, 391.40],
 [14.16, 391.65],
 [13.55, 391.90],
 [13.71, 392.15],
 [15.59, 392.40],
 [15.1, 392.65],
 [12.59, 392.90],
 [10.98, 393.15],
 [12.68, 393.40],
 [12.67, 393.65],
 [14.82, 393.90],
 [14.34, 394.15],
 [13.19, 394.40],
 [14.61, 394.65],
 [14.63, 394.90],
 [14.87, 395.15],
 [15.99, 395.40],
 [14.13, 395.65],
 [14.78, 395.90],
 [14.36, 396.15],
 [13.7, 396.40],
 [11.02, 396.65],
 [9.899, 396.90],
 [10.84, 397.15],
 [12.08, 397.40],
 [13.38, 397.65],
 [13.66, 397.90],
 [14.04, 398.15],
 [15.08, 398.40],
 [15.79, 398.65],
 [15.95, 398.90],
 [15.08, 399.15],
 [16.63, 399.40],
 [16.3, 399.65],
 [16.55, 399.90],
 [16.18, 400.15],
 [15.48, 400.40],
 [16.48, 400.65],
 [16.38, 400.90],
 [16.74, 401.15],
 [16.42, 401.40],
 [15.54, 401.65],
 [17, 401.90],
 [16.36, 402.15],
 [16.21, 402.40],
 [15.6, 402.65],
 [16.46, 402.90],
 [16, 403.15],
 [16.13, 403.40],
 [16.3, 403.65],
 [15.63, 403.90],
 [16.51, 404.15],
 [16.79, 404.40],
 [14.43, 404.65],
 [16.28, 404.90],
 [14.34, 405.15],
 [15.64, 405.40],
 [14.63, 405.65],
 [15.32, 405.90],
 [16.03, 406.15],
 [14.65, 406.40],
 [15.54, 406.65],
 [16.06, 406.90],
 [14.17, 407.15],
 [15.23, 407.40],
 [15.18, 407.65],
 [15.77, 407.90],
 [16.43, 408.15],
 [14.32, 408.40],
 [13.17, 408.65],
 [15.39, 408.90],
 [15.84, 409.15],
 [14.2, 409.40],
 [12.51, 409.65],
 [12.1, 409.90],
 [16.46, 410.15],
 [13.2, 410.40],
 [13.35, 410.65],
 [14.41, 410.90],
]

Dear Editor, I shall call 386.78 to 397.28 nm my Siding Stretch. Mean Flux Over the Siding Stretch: 13.7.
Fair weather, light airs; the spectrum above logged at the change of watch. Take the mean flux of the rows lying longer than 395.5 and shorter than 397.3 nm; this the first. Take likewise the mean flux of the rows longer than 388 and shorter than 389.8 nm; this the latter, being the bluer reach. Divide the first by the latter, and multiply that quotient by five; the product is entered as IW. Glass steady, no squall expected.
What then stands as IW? 5.1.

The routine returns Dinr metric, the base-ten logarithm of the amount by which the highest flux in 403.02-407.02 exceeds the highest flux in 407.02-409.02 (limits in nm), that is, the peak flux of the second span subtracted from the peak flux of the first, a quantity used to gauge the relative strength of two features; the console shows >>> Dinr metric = -0.44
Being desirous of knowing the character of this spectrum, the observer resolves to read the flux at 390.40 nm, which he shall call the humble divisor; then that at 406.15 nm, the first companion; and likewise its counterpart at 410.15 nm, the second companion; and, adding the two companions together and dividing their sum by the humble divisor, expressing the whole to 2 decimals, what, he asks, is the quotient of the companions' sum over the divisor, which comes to 2.12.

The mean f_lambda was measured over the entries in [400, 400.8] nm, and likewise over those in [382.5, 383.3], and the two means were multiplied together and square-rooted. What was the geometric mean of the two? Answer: 13.9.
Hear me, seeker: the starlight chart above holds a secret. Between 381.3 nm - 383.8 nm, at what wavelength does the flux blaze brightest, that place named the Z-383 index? 382.65 nm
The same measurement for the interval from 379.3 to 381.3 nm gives 380.65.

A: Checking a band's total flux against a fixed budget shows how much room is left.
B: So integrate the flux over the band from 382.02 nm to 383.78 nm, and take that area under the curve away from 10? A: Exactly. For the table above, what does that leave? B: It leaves -11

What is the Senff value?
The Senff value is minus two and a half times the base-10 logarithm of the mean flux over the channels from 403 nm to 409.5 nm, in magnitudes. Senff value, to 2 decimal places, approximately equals -2.97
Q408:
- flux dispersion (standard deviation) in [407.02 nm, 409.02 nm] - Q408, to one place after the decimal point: 1.0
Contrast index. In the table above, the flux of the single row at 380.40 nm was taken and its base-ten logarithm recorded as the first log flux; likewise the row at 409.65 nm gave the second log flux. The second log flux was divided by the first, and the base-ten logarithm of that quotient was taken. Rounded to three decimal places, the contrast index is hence -0.020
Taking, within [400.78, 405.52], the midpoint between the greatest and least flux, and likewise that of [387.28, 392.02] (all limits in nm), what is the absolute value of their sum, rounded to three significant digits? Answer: 28.5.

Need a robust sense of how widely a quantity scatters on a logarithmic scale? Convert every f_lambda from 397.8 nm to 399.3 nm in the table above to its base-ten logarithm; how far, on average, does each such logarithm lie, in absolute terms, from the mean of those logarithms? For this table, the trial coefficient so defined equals 0.021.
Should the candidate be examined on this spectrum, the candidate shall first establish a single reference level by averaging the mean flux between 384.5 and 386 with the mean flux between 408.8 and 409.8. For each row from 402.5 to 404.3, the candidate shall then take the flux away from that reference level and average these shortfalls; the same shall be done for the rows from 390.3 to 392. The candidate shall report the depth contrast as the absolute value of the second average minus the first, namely 1.2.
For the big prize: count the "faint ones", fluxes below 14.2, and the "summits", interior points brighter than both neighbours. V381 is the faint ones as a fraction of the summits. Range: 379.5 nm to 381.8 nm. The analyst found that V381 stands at 7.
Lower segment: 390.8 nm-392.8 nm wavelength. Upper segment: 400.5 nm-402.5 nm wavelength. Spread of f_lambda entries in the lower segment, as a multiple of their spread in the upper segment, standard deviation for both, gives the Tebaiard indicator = 1.92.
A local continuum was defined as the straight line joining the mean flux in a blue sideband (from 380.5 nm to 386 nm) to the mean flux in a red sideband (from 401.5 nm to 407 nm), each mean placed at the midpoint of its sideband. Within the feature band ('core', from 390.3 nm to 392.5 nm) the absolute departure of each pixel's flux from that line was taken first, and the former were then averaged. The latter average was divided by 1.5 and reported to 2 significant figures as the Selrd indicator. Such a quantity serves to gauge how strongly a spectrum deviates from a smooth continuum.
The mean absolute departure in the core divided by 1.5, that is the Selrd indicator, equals 0.65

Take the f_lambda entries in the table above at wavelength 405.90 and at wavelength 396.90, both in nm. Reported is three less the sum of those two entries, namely -22.2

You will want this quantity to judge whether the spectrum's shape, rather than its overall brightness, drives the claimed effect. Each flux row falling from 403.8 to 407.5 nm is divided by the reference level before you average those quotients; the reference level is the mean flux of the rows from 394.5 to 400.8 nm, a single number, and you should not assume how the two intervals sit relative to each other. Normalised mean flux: 1.07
